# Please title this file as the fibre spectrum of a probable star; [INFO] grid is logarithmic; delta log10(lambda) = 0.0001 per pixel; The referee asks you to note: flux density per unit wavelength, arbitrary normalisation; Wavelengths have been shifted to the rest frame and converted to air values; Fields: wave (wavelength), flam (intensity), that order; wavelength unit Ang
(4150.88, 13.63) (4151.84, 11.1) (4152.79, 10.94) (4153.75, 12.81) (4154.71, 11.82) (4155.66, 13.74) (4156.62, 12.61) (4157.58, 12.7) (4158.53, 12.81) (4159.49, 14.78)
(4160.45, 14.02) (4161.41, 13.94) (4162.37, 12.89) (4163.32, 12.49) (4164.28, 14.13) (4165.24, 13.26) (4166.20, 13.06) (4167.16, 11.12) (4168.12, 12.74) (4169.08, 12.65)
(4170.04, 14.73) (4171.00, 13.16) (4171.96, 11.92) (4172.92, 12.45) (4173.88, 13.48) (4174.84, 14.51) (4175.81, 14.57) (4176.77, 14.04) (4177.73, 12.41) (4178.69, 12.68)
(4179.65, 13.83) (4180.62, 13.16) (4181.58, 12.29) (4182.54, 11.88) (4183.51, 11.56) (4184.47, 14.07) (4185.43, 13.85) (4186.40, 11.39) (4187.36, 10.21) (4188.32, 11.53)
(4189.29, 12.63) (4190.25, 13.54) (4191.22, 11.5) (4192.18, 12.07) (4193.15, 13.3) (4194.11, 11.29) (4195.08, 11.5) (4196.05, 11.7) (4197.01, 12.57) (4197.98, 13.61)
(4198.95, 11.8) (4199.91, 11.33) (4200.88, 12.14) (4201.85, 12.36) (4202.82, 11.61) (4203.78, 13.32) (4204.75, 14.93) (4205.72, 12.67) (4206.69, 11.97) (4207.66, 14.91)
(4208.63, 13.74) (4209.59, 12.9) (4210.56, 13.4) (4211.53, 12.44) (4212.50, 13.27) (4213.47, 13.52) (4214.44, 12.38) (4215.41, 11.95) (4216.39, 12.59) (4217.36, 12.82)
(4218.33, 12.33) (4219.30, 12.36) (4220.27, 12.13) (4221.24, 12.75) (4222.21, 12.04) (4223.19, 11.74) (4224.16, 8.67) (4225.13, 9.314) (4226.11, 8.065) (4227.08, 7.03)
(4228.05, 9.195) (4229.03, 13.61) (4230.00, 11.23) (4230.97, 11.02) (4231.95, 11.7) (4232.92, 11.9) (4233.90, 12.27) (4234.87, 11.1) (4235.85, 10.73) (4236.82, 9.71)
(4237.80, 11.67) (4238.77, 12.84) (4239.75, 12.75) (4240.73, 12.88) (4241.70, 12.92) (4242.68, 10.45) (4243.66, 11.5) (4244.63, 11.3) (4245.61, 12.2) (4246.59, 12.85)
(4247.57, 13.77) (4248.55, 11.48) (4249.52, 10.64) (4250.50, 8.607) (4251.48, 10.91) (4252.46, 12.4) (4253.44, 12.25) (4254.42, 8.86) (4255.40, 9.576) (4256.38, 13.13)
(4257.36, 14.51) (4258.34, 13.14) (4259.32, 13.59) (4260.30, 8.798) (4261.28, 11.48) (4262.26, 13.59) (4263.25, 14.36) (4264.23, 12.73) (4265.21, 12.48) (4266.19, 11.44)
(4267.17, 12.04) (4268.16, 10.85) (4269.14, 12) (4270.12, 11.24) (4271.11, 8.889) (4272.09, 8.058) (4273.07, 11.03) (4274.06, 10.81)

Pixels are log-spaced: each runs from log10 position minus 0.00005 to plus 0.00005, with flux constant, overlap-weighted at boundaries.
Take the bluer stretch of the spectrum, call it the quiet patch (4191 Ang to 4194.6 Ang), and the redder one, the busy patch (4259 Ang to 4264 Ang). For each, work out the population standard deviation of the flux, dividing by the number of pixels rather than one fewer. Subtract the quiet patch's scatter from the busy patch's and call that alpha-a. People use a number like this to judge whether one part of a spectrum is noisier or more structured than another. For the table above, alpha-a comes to 1.24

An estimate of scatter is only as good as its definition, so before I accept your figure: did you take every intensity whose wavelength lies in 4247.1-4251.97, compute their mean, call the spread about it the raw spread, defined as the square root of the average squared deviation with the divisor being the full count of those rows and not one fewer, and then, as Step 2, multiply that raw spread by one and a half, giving 2.49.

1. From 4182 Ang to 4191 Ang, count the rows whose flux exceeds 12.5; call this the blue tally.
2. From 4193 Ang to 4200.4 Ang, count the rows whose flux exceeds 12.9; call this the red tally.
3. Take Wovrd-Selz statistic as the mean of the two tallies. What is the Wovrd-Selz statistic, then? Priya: 3.0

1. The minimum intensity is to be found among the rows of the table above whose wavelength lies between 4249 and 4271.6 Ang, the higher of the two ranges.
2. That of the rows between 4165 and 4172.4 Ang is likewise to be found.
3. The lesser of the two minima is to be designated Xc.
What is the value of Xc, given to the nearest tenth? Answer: 8.6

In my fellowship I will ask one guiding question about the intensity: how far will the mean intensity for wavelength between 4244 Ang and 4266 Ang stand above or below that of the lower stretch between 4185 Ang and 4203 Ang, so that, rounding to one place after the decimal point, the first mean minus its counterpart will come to -0.2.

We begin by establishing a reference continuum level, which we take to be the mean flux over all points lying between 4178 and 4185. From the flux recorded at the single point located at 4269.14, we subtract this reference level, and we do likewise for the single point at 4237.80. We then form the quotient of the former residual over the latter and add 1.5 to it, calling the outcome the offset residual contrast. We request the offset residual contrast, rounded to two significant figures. 2.2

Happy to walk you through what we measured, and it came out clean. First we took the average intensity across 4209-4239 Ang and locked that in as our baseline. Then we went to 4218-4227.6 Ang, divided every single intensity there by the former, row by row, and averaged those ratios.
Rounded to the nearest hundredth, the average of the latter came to 0.92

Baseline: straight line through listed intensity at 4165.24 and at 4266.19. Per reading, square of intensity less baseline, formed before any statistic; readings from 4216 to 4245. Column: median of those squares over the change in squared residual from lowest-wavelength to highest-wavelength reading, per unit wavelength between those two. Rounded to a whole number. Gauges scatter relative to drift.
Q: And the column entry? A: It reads 94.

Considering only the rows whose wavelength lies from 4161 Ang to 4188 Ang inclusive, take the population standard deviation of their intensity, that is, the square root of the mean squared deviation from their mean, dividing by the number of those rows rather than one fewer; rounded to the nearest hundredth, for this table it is 1.10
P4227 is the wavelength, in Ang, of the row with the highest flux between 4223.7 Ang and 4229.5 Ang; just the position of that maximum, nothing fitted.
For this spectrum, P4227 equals 4229.03 Ang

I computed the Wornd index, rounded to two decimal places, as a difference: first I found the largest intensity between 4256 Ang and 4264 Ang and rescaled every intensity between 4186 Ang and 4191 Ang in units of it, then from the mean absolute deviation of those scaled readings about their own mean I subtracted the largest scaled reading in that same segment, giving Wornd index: -0.87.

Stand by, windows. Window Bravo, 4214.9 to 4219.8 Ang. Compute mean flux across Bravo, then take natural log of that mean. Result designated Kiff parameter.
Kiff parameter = 2.52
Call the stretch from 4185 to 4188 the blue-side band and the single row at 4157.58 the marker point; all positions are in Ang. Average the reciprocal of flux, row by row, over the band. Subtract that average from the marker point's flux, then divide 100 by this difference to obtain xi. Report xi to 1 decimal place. 7.9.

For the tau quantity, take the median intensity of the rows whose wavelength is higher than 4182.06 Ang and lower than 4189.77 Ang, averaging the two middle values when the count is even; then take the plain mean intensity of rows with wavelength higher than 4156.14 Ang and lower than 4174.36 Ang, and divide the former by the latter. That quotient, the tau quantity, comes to 0.89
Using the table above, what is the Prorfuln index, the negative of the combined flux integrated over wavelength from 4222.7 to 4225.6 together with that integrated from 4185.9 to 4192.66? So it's -109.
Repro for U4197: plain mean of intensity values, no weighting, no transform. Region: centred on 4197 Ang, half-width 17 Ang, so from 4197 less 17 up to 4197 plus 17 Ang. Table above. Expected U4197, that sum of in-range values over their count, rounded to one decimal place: 12.6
